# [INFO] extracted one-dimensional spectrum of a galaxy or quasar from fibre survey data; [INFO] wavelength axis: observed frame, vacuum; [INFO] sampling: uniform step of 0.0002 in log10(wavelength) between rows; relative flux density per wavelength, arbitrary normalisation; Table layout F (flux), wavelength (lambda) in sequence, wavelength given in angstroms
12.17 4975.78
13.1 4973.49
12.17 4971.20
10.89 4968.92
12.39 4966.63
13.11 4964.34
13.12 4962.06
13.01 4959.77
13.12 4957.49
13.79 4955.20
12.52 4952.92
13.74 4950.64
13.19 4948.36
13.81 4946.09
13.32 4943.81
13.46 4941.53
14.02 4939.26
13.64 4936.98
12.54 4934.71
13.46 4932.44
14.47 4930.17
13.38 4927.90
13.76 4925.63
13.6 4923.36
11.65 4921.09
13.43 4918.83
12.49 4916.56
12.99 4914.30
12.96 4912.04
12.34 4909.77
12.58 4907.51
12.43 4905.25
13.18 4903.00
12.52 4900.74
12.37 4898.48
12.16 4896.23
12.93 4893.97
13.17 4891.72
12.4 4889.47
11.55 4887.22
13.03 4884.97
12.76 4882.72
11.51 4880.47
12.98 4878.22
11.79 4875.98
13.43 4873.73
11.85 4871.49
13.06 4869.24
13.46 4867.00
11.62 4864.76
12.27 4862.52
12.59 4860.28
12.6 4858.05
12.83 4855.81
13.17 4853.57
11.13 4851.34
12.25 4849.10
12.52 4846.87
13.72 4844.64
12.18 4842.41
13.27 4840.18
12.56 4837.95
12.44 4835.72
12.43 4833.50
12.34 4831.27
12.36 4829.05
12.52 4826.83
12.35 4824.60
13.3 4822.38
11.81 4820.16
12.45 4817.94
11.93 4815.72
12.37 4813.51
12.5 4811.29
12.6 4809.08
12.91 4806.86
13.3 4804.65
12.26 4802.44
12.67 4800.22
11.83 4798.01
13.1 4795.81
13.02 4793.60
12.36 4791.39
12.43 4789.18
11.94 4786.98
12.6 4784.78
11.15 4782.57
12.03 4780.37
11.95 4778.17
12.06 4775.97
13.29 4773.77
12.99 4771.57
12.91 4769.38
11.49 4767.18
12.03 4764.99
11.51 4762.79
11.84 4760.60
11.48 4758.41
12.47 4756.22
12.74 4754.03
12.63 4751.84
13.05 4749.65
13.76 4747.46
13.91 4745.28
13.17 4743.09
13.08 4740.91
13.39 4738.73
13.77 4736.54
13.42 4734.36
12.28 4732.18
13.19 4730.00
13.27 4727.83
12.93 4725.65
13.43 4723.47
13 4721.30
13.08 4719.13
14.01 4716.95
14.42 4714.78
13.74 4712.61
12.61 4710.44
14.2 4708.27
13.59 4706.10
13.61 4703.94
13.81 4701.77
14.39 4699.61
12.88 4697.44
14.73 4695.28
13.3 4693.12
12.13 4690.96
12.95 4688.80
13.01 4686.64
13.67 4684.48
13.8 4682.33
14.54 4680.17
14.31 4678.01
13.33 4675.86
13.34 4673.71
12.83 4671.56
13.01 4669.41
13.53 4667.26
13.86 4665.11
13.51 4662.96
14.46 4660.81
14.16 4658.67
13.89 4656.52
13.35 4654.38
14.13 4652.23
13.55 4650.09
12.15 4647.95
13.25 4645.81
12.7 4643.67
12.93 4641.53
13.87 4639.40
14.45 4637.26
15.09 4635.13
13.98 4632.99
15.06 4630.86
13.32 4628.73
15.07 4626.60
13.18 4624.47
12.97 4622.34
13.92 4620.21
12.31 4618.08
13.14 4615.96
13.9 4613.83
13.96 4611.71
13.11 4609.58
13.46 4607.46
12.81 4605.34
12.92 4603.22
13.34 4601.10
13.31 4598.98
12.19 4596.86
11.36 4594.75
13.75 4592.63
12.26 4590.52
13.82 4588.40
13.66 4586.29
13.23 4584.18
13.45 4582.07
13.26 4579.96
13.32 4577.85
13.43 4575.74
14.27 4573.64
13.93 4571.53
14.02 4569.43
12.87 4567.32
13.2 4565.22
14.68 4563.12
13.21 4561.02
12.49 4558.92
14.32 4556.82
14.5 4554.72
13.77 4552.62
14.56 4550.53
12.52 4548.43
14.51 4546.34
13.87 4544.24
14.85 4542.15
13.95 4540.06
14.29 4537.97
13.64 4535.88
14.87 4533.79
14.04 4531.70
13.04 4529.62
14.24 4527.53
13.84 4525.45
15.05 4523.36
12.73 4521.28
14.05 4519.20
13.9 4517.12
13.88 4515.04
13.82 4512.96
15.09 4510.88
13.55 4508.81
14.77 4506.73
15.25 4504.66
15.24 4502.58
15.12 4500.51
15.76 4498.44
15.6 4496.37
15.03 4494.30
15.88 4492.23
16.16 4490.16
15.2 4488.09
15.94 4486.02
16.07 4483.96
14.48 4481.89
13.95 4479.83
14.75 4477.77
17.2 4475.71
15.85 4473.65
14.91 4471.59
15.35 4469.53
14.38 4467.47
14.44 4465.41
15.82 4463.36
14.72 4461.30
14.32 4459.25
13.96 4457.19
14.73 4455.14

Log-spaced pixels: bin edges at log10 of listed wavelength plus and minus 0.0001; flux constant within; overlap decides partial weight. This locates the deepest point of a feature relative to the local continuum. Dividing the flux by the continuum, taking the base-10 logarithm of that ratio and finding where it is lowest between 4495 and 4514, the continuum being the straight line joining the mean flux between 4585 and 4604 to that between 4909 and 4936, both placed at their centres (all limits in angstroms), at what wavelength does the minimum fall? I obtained 4508.81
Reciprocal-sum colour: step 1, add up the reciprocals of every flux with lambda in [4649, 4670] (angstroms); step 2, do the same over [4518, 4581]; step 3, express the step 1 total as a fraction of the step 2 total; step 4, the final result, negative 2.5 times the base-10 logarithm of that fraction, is 1.2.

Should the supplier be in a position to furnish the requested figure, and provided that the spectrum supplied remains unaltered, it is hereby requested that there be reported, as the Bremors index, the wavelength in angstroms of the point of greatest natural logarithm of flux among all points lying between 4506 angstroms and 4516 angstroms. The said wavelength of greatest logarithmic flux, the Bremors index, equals 4510.88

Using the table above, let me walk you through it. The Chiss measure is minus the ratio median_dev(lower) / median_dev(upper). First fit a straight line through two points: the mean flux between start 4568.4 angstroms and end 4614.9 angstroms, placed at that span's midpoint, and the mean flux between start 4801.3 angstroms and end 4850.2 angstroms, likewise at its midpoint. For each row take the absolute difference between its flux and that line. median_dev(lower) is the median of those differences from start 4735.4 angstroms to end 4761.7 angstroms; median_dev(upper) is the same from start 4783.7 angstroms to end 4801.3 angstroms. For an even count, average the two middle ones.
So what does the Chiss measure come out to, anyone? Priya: -1.34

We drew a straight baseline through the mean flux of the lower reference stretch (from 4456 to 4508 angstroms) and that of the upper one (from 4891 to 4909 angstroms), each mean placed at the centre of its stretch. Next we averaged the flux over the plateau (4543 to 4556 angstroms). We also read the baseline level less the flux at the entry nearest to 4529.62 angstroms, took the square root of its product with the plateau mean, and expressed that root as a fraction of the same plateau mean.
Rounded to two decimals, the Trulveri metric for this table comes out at 0.37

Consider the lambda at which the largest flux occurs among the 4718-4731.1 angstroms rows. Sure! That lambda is 4723.47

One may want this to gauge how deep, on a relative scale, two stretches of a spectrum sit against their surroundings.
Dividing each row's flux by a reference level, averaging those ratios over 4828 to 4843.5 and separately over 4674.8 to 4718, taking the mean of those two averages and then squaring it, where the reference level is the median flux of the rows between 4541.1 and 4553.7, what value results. 0.85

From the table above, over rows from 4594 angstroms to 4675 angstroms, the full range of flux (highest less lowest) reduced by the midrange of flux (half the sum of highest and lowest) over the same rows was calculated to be -9.5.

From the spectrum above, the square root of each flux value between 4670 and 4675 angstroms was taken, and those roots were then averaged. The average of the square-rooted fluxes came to 3.62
